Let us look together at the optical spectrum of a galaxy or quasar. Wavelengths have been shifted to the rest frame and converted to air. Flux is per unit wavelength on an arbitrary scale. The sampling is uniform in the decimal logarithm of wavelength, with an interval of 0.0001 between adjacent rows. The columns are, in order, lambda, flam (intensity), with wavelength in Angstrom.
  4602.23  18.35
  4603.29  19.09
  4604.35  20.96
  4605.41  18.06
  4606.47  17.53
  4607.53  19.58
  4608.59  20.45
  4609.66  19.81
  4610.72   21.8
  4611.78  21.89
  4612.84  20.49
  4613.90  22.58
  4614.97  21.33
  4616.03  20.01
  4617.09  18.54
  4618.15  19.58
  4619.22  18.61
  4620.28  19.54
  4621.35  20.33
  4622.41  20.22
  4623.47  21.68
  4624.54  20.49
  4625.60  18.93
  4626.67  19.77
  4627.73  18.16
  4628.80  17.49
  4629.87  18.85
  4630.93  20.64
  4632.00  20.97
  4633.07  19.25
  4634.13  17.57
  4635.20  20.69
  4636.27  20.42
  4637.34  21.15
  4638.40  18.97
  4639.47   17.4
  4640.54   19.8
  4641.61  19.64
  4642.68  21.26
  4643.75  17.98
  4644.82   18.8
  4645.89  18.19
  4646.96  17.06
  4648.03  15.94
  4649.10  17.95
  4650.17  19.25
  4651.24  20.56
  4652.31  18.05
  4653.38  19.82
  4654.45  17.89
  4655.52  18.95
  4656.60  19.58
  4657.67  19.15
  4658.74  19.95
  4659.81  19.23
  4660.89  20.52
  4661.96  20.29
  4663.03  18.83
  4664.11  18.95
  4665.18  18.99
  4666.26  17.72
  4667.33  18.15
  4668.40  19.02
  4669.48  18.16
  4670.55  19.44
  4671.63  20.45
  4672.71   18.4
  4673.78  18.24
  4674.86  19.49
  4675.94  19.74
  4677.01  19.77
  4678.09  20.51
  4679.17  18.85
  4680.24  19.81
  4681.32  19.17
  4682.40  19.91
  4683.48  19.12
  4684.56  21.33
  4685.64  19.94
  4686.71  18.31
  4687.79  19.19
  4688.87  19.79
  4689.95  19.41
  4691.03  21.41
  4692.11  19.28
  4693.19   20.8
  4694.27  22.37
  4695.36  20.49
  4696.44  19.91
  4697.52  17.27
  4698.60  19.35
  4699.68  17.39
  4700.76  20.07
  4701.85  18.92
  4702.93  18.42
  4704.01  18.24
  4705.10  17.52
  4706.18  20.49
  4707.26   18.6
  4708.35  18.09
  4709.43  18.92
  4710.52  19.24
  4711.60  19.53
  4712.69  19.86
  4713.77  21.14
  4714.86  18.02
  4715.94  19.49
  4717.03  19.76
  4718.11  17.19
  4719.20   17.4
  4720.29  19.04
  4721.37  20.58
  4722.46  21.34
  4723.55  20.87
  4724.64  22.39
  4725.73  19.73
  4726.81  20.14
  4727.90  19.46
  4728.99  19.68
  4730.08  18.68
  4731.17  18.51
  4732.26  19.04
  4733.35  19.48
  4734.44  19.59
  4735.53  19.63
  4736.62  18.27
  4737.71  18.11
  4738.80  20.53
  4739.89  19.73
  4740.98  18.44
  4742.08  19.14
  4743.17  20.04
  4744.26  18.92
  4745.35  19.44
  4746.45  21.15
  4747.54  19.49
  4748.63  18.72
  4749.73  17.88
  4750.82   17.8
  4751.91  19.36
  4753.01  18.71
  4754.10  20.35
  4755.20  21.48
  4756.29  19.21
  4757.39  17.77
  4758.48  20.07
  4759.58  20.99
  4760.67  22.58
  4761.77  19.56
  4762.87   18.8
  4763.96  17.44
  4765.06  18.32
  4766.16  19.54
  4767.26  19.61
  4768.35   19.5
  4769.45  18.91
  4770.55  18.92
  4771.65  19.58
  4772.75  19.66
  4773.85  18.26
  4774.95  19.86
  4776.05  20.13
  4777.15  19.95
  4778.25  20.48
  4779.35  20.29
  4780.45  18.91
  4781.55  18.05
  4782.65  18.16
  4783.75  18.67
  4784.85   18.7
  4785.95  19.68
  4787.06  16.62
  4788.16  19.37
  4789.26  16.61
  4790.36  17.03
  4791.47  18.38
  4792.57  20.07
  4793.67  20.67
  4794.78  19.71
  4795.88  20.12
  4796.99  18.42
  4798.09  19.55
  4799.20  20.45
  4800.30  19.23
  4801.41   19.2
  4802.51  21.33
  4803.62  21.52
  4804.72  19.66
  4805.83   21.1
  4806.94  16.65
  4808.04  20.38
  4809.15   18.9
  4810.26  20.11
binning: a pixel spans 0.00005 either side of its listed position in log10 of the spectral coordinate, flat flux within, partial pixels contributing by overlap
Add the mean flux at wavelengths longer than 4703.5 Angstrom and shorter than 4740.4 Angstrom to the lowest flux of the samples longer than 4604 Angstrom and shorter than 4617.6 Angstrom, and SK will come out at 36.9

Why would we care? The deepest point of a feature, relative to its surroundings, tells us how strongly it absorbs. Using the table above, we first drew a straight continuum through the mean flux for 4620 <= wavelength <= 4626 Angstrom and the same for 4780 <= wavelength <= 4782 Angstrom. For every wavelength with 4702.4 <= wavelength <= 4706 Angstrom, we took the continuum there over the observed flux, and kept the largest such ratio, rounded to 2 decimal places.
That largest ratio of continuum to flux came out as 1.10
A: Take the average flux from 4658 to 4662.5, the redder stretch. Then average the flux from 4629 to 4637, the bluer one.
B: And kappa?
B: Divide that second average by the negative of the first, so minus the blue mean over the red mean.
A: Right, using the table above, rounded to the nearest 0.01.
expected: -0.99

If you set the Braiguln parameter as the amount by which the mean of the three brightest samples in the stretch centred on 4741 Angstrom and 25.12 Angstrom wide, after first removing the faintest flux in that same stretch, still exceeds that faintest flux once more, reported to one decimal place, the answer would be -15.0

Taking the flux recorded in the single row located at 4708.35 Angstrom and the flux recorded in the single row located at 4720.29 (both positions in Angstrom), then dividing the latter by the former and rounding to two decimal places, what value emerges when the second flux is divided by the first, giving 1.05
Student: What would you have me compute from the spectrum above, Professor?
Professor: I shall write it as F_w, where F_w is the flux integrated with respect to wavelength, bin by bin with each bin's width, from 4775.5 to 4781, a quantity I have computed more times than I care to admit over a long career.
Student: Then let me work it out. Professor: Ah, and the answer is 110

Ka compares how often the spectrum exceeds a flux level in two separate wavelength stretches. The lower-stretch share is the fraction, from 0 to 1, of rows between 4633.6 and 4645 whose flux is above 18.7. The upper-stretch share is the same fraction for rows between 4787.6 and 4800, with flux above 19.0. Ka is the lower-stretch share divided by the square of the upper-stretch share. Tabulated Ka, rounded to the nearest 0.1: 1.8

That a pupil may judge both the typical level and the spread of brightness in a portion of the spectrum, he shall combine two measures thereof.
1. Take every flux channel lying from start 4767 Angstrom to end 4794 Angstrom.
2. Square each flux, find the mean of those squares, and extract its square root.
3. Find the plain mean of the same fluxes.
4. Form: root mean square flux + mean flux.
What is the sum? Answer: 38.1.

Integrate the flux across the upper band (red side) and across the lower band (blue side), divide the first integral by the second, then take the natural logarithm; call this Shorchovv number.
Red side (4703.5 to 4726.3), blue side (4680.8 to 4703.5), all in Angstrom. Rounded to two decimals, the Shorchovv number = -0.01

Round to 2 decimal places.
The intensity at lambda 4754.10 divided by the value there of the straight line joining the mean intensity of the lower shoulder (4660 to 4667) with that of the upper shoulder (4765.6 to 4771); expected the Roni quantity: 1.06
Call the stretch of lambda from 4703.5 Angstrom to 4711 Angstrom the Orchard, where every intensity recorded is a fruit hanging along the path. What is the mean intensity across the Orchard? 18.7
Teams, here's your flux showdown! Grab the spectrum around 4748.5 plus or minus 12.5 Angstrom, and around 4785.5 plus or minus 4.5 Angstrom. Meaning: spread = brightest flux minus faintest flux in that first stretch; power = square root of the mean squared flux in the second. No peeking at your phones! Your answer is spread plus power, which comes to 23.1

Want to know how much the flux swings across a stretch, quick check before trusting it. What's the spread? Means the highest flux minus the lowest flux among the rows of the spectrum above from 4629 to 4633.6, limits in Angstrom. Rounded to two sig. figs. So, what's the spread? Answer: 2.1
